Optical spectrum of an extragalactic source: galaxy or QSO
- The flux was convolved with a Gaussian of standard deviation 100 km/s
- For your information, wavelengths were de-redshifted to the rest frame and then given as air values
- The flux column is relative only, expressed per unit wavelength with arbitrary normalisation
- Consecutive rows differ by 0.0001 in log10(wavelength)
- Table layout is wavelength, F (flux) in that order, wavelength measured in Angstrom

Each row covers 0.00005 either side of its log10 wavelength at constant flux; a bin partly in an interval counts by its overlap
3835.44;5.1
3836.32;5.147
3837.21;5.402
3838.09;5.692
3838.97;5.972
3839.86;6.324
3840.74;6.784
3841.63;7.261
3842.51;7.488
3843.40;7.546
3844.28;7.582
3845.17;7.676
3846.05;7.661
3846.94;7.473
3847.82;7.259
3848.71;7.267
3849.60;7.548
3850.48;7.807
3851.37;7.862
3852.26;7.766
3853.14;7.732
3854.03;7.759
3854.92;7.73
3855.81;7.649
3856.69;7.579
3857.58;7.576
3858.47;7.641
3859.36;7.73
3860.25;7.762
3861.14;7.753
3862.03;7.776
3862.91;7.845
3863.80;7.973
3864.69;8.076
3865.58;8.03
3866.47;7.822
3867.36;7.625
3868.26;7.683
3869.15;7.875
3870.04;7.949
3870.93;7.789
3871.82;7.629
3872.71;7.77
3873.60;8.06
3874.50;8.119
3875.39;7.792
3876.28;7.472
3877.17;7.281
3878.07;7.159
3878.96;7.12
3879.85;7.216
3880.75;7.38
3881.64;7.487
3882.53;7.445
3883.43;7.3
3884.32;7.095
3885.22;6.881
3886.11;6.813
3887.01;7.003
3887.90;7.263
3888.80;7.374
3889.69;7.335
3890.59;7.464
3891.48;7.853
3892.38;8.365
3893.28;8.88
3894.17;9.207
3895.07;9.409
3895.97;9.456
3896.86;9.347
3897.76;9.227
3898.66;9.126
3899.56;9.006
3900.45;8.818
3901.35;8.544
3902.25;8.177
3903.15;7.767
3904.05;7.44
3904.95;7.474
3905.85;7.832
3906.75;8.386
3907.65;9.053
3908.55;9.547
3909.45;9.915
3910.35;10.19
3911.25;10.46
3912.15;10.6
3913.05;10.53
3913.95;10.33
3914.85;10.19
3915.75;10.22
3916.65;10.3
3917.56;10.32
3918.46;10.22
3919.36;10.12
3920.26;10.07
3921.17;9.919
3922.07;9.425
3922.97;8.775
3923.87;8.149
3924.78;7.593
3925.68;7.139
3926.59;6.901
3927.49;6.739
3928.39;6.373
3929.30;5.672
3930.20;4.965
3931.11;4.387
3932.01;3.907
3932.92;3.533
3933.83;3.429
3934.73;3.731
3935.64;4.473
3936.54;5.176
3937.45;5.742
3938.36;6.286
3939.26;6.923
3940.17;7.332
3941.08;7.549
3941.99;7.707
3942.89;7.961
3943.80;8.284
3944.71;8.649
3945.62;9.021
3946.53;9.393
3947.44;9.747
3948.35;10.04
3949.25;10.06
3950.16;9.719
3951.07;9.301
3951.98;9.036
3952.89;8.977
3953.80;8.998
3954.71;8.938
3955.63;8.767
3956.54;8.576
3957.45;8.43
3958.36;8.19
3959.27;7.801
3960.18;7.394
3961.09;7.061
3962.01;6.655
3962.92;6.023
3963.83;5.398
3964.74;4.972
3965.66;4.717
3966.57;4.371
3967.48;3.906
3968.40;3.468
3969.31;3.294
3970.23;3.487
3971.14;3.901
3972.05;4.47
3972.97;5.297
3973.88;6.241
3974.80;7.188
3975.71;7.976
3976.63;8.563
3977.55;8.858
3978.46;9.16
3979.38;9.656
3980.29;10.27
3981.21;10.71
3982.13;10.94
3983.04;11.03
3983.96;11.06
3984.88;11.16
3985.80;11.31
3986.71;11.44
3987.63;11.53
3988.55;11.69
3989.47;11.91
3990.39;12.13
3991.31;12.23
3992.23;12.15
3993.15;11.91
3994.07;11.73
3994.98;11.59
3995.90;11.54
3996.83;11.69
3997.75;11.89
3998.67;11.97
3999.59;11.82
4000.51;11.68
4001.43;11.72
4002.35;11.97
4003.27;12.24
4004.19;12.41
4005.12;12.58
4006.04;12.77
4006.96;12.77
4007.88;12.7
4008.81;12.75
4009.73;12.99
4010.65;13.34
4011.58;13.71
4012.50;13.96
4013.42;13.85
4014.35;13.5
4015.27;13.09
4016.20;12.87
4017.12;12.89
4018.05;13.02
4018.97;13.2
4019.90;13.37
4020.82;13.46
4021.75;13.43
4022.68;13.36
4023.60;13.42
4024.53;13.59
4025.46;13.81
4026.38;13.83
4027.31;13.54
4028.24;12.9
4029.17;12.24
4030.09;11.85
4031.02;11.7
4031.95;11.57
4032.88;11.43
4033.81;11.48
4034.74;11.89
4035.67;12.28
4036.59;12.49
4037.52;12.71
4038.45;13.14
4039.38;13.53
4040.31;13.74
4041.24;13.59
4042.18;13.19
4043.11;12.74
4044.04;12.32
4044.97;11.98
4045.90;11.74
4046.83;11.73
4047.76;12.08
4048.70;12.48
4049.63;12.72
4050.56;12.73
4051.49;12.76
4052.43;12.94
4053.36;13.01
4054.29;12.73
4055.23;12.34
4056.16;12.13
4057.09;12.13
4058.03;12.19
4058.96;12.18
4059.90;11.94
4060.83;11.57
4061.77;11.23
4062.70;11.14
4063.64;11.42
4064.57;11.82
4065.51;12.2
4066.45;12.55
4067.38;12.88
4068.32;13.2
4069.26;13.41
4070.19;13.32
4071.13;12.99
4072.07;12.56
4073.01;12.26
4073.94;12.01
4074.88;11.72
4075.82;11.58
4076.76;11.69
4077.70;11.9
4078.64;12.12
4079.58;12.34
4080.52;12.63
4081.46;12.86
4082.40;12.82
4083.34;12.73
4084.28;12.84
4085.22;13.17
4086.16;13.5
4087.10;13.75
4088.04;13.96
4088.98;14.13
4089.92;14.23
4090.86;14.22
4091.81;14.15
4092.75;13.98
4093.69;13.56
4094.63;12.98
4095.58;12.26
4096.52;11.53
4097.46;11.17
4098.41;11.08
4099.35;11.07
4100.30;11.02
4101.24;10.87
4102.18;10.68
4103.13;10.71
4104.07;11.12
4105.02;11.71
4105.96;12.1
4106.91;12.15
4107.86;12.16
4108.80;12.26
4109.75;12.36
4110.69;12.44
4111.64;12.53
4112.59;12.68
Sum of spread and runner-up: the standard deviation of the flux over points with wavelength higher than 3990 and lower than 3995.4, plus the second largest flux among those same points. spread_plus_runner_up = 12.4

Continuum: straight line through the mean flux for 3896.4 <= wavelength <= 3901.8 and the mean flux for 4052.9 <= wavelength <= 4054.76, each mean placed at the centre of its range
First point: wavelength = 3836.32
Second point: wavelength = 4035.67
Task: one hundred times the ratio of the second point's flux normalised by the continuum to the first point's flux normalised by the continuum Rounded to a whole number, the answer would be 143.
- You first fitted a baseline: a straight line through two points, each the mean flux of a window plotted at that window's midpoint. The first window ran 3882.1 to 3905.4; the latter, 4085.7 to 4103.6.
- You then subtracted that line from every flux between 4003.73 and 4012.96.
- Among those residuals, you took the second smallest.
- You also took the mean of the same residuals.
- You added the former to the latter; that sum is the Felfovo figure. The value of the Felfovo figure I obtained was 4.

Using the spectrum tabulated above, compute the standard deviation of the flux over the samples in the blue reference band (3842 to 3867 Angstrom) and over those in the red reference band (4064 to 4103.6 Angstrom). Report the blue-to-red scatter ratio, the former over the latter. 0.2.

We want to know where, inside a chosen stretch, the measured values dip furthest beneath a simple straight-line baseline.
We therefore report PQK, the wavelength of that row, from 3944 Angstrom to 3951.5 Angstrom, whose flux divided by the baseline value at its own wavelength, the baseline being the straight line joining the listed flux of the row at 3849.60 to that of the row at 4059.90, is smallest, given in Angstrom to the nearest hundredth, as 3944.71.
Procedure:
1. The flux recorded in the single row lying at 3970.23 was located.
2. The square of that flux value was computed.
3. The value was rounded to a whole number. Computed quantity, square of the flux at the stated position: 12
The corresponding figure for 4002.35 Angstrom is 143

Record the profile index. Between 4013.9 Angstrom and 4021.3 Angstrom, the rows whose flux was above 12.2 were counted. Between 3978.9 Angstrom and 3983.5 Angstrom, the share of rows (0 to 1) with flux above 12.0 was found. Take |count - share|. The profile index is 8.0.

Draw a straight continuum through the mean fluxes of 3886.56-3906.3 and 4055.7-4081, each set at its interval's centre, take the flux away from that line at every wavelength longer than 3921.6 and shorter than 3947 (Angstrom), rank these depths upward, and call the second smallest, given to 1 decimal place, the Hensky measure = 0.0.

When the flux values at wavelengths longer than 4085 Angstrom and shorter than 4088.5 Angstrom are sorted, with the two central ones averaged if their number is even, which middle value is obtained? 14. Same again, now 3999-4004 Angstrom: 12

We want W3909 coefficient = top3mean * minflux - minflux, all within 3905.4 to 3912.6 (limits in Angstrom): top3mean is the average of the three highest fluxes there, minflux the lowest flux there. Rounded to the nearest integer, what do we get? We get 74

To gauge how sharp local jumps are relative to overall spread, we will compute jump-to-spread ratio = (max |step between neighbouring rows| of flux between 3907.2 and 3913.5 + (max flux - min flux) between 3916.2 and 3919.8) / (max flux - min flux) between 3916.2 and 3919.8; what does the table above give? 3.47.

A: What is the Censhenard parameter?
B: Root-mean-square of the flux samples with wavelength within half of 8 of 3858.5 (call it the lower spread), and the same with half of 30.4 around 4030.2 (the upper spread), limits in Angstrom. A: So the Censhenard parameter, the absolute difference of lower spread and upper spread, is 5.2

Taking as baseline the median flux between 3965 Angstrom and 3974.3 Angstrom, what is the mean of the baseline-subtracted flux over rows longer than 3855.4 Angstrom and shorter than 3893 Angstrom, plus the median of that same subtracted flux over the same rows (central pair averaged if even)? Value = 7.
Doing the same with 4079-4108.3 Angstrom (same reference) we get 17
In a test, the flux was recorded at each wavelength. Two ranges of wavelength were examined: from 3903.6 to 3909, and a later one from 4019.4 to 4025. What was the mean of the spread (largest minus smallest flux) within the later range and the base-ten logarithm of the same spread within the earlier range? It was 0.28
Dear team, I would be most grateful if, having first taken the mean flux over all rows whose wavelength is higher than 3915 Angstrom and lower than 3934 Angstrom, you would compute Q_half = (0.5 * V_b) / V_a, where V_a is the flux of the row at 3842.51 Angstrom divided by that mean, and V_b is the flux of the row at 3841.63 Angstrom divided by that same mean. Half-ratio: 0.48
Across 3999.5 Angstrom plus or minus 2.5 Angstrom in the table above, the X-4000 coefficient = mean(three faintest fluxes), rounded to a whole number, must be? 12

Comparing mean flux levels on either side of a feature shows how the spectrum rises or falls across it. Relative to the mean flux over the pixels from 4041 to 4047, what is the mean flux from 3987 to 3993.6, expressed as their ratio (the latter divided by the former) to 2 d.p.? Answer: 0.96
